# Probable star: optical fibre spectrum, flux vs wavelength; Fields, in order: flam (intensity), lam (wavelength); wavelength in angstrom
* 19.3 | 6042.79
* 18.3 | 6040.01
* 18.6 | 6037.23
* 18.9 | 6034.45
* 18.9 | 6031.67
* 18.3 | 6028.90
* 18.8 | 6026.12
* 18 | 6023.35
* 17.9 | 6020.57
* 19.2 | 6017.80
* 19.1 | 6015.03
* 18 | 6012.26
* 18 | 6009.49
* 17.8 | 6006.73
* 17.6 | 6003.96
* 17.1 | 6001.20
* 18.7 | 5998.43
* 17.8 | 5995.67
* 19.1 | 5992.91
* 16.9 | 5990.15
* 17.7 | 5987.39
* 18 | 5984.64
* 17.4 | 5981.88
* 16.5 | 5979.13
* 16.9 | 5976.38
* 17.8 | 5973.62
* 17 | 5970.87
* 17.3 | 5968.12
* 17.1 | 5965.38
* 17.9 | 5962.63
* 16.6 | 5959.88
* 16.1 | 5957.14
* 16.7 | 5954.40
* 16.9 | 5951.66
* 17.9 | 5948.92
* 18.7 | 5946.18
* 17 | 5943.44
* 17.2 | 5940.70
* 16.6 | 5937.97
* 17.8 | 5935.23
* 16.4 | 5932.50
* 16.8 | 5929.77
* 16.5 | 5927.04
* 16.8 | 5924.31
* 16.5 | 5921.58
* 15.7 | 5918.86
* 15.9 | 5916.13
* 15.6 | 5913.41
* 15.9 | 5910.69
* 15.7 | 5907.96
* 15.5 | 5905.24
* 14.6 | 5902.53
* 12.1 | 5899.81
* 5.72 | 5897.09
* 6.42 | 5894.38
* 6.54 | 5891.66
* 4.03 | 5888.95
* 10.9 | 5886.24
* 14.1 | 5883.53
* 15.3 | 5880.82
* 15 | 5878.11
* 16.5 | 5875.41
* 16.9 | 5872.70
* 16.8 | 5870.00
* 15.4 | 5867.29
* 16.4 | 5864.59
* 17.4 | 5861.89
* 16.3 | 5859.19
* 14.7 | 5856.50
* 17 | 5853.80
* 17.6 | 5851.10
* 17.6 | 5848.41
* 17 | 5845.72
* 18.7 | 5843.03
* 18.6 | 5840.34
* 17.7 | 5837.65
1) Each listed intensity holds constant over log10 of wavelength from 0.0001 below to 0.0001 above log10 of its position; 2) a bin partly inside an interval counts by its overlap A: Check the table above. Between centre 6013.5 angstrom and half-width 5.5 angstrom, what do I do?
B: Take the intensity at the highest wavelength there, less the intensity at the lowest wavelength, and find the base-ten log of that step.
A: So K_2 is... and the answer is 0.1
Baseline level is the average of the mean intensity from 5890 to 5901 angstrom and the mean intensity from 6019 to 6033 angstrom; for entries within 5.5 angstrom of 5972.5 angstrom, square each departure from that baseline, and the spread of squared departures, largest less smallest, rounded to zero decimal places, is 8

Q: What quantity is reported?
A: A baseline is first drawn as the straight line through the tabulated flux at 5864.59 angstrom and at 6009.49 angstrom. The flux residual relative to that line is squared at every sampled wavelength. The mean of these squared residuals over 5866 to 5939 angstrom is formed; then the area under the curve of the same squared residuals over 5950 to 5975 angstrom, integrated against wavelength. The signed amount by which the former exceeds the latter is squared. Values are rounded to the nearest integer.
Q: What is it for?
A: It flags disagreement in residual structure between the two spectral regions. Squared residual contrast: 109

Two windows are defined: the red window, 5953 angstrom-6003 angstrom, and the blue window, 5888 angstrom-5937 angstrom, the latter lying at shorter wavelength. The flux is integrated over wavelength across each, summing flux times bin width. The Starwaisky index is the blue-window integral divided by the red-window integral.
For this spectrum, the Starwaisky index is 0.77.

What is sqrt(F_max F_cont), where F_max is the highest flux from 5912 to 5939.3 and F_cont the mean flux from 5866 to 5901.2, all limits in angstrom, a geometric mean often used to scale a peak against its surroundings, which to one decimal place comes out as 14.6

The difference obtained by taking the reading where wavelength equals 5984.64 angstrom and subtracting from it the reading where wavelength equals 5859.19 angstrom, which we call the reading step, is 1.7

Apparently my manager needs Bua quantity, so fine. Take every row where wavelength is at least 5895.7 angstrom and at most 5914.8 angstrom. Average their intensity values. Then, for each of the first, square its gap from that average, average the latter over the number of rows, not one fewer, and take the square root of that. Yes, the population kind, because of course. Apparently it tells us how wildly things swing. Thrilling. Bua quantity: 3.44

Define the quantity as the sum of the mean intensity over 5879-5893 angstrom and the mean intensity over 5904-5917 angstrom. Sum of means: 26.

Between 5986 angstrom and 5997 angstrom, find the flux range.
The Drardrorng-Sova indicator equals 2.2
